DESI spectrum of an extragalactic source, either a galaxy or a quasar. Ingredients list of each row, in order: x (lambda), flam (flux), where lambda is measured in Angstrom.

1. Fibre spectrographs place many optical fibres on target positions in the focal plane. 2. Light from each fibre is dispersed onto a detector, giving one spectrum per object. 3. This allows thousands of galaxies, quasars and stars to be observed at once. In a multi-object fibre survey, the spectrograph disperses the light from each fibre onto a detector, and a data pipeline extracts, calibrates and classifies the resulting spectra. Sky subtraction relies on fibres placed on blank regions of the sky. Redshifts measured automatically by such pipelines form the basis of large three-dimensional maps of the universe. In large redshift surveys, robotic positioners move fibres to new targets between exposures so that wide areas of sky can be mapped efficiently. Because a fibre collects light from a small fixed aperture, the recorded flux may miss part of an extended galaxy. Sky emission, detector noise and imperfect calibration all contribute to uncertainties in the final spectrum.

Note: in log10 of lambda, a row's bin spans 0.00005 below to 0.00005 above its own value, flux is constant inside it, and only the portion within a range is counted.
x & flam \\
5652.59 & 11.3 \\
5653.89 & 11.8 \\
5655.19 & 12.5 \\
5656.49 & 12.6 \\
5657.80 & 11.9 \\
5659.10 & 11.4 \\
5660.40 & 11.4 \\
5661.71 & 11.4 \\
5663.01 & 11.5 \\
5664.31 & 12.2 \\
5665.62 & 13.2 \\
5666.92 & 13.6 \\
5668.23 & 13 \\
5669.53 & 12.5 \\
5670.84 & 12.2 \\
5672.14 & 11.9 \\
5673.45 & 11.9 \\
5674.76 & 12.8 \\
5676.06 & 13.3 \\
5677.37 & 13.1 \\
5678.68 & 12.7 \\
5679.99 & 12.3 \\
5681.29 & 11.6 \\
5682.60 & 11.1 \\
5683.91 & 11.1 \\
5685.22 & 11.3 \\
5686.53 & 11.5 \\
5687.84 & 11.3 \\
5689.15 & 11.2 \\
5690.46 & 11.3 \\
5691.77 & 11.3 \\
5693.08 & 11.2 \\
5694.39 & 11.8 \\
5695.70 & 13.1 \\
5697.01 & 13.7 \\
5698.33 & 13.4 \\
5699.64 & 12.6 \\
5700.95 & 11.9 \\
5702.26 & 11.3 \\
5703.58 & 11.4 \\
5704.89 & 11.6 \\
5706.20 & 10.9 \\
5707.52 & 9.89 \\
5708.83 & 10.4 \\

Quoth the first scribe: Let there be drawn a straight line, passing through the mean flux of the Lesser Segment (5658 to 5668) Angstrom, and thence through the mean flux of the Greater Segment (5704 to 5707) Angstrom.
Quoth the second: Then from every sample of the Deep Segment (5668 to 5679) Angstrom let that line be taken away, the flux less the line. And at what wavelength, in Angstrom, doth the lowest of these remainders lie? 5672.14 Angstrom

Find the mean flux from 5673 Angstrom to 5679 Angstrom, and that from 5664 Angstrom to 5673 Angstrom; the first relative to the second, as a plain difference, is 0.1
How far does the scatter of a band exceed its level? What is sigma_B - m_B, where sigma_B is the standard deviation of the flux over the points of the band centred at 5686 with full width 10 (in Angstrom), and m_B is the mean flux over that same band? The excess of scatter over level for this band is -11.1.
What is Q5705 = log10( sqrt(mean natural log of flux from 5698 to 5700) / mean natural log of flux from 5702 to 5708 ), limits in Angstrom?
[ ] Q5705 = -0.175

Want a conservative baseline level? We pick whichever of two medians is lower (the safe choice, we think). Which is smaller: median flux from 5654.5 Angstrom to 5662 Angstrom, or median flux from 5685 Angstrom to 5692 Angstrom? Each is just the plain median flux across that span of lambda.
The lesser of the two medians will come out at 11.3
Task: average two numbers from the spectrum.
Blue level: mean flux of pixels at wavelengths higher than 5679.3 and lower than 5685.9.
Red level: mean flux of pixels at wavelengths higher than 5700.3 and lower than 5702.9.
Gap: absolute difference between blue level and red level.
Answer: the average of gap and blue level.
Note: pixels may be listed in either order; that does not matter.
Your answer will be 5.8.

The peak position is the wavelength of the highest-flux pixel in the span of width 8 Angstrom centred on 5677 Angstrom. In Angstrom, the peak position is 5676.06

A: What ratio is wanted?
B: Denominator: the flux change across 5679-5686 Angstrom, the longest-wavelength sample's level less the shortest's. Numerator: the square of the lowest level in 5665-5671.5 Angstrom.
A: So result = -149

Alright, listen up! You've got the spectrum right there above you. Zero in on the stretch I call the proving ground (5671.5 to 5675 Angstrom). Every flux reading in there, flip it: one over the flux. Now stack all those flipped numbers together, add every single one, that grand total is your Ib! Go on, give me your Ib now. 0.246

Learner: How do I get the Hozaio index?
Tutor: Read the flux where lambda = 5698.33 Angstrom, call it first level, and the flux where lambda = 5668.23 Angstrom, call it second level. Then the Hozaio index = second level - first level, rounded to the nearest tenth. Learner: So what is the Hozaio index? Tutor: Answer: -0.4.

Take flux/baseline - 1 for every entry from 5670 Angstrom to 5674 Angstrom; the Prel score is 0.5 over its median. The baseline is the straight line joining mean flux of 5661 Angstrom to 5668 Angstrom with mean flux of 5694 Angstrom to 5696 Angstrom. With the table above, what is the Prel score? -12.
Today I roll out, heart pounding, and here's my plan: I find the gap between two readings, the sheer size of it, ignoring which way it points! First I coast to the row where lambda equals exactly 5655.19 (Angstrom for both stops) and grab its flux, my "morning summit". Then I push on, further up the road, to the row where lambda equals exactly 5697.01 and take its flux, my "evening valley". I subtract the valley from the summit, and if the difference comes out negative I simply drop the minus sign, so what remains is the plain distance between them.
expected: 1.20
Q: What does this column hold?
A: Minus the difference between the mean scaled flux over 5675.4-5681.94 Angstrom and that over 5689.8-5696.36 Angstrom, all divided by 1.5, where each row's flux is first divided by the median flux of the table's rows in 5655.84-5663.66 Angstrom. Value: -0.050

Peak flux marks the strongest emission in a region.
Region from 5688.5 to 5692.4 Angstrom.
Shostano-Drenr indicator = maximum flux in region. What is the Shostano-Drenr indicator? 11.3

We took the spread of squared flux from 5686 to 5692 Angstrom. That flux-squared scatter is 2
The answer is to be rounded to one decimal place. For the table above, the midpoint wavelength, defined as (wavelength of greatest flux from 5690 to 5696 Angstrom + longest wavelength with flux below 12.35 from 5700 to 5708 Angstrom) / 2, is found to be 5701.6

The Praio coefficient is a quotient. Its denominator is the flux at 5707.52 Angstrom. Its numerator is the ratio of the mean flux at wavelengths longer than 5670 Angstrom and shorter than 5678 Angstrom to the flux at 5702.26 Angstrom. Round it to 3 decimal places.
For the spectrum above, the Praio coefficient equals 0.112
